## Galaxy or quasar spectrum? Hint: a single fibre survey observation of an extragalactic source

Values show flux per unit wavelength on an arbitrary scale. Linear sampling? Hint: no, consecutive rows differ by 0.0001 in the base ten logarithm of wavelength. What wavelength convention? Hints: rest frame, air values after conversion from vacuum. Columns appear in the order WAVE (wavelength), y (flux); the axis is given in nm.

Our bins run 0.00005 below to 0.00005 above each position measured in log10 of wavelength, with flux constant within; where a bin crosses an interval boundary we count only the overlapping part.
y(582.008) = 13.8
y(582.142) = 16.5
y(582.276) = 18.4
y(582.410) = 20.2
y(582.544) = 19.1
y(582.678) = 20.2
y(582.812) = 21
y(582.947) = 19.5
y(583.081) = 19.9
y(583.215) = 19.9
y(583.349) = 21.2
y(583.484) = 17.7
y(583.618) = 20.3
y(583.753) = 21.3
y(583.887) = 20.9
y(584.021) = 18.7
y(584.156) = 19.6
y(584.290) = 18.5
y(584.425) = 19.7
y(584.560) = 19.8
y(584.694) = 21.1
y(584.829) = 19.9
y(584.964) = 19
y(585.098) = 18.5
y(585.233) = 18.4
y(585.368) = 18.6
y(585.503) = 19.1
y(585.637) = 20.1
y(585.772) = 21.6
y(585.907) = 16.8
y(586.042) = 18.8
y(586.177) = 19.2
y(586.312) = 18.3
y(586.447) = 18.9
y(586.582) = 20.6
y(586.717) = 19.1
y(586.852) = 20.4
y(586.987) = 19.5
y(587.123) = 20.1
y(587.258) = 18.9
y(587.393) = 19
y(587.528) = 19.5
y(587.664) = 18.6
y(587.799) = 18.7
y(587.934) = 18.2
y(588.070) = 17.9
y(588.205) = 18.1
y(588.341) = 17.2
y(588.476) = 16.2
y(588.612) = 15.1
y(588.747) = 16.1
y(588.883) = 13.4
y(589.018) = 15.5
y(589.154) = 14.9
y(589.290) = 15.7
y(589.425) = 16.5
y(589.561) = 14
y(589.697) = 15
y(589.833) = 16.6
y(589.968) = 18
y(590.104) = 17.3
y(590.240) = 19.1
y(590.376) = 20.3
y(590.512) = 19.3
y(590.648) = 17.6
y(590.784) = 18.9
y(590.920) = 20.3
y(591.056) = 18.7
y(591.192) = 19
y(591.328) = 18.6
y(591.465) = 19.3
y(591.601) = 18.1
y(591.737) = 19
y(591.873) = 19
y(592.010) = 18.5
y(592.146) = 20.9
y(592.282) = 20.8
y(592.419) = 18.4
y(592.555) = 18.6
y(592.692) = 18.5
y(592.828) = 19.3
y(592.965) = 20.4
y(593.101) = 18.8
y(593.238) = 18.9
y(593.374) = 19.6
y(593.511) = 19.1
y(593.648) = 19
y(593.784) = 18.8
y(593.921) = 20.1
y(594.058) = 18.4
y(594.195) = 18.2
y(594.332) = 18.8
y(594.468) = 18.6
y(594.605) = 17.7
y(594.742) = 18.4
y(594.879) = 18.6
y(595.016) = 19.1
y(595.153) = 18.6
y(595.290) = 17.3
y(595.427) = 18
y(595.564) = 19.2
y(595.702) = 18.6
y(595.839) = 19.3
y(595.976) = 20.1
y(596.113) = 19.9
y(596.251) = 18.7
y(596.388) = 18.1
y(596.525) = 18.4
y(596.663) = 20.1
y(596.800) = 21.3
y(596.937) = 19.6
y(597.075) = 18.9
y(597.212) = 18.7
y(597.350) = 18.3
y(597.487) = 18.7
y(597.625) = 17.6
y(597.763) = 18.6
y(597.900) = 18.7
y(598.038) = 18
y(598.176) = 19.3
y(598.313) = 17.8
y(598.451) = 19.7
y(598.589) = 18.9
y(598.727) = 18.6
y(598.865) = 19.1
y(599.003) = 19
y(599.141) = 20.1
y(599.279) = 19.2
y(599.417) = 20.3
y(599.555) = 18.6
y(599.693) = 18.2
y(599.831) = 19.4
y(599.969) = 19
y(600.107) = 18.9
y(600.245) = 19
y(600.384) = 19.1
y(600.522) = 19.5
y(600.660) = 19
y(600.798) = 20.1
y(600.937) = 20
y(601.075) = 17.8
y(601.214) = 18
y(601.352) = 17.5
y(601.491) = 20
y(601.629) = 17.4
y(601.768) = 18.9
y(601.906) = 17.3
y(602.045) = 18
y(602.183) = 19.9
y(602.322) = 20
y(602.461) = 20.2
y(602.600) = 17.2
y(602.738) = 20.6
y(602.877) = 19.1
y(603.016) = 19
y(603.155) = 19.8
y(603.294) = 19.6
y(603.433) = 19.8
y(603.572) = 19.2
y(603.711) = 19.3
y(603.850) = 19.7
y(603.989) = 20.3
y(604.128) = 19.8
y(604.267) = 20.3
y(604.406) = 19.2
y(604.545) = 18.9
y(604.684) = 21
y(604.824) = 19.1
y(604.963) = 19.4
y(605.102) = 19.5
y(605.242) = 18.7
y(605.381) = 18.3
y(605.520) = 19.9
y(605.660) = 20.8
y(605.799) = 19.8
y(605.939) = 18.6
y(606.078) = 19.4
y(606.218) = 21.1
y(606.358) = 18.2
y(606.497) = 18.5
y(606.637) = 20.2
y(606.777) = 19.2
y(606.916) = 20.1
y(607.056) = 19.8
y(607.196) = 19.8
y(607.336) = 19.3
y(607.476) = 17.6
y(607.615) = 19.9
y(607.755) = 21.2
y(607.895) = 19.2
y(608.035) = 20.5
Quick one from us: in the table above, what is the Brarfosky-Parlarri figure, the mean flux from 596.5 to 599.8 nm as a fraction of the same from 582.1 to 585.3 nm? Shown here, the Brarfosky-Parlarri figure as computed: 0.97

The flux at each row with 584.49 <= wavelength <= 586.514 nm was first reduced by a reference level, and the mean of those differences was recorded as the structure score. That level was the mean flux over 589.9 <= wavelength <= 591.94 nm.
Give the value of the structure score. 0.4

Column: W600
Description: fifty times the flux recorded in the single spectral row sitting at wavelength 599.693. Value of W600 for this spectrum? 910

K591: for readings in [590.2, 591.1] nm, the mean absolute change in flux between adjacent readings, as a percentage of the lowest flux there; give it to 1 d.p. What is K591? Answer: 7.8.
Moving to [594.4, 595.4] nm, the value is 3.9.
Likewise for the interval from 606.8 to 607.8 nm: 5.8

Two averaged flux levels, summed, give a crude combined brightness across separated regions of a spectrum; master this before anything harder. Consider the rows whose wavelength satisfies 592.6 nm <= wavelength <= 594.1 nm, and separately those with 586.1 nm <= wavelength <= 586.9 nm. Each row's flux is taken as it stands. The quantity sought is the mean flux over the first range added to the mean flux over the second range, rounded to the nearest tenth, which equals 38.6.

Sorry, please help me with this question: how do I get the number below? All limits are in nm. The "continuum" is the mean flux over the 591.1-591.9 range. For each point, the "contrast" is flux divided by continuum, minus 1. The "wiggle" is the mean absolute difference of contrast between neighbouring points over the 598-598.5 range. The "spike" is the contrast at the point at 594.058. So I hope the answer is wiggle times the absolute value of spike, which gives 0.0019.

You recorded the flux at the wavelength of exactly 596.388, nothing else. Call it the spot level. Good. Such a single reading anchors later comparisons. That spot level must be 18.1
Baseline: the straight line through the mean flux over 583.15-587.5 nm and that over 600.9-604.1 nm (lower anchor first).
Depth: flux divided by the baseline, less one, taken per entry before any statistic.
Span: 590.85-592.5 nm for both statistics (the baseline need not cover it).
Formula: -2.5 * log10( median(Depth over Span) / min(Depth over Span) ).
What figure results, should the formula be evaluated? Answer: 1.41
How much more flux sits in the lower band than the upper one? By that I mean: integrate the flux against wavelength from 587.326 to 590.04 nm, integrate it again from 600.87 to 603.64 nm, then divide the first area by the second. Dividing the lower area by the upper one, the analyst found 0.86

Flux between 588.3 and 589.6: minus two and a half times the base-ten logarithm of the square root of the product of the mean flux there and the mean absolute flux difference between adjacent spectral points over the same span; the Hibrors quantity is -1.67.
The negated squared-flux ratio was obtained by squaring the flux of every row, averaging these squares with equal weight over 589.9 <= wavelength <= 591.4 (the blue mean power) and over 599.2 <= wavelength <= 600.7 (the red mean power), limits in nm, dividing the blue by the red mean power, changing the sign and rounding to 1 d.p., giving -1.0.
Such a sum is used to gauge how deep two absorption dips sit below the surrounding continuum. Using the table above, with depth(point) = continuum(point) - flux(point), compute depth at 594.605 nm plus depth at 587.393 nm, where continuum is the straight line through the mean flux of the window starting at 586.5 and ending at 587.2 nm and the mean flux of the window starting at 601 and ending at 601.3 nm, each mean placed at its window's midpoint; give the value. 2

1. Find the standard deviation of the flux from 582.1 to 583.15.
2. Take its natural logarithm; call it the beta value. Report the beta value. 0.3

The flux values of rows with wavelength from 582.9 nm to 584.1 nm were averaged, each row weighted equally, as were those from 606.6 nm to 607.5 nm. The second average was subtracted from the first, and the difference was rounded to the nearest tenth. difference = 0.5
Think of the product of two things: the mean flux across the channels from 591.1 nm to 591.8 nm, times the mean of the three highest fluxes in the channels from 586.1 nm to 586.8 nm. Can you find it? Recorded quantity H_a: 369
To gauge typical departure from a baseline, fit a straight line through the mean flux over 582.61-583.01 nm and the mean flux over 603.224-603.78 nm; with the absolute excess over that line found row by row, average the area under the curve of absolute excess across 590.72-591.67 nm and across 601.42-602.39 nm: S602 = 1.04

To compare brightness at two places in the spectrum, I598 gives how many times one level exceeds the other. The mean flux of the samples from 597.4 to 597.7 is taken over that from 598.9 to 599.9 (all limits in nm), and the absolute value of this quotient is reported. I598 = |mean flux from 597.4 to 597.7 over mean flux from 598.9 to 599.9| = 0.94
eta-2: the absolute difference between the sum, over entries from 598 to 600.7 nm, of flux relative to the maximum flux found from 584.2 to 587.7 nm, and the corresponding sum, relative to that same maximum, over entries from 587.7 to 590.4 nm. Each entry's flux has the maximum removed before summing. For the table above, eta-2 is 47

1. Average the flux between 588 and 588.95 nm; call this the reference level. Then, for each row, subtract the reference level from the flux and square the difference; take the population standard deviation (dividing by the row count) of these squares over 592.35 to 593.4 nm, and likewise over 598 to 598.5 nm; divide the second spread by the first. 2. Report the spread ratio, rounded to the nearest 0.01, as 1.02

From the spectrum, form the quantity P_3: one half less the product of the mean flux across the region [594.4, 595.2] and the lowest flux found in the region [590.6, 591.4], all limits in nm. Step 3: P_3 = -325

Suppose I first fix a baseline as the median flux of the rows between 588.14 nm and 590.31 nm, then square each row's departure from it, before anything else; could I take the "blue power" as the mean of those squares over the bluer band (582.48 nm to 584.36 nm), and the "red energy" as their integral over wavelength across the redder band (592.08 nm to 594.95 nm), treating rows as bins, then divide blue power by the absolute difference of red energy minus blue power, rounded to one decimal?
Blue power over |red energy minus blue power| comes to 1.3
